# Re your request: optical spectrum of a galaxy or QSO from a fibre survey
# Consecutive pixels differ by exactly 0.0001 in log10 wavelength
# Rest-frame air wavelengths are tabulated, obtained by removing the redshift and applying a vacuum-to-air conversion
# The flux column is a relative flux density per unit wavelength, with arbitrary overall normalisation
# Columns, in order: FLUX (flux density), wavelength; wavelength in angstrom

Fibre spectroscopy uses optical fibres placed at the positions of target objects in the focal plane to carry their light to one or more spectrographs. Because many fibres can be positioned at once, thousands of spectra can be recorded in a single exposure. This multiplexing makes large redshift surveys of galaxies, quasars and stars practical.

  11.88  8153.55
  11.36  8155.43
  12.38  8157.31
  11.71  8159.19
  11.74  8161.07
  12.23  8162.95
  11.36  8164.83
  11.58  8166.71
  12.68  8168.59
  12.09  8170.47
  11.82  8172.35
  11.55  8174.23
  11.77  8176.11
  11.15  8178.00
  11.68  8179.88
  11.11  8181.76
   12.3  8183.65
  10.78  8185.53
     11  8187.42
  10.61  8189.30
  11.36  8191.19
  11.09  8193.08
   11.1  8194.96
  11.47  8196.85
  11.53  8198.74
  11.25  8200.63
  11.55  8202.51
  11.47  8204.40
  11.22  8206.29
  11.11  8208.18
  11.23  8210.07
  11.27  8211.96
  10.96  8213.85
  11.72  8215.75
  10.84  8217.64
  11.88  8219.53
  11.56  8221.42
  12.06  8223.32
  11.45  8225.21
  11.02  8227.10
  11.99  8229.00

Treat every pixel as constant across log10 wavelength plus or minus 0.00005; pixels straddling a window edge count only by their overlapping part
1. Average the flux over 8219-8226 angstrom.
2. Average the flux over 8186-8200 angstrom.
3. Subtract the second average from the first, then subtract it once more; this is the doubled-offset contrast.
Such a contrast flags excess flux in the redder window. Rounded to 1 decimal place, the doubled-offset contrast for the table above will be -10.6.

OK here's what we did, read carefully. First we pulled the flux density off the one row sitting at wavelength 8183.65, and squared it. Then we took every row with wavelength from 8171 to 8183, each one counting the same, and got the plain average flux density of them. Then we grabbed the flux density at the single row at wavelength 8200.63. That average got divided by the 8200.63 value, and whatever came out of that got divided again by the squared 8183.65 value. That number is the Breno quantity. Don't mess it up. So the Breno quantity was 0.0068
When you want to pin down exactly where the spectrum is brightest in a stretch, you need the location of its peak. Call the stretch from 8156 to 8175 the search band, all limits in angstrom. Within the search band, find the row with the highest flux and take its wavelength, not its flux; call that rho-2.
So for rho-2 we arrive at 8168.59 angstrom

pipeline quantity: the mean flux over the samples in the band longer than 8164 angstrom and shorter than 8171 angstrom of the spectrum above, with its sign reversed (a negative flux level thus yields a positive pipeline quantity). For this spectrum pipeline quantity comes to -11.9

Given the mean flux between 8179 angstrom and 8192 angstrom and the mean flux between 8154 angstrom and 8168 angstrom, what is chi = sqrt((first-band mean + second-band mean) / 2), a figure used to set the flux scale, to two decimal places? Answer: 3.39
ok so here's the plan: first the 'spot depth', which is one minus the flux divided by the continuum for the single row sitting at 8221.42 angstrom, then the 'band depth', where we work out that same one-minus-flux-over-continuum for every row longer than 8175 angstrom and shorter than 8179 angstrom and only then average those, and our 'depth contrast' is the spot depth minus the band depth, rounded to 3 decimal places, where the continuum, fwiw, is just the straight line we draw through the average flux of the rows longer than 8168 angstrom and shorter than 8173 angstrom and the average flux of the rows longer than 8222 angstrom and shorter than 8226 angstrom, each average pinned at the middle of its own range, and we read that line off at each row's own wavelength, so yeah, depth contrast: -0.038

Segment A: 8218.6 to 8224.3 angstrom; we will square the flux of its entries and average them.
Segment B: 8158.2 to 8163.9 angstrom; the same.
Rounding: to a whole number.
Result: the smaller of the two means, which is 140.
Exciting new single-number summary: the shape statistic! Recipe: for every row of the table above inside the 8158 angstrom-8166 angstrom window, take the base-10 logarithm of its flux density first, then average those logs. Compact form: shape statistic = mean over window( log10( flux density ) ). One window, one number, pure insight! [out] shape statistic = 1.070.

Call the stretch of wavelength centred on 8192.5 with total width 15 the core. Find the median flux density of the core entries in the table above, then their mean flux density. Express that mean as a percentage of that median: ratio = 100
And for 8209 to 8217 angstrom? 100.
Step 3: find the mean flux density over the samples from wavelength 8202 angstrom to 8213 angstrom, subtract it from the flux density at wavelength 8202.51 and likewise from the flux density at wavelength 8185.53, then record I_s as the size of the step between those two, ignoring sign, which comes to 0.8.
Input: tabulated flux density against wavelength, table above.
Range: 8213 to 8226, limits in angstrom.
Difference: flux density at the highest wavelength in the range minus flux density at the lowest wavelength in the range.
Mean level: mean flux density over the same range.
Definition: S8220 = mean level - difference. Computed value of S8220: 11.0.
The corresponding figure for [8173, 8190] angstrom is 12.3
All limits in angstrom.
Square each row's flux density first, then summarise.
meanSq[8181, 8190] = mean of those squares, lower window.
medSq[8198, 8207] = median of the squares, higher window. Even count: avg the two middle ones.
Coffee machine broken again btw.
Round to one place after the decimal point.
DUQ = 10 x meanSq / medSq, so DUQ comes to 9.5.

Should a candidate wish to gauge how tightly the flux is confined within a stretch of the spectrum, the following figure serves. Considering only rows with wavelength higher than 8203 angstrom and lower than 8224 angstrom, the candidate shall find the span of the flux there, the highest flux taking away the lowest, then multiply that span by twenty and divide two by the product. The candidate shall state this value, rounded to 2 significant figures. 0.082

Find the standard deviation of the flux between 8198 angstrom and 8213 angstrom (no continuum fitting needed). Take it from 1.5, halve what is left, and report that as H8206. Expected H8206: 0.67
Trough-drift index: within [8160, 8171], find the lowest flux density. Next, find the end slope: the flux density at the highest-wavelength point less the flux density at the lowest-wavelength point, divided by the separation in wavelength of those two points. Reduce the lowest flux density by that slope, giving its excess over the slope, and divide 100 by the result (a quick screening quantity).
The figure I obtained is 8.8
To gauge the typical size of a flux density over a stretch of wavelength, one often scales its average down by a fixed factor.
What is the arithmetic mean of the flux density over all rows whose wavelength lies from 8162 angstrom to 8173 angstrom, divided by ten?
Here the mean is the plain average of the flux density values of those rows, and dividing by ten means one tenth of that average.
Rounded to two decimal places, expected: 1.20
